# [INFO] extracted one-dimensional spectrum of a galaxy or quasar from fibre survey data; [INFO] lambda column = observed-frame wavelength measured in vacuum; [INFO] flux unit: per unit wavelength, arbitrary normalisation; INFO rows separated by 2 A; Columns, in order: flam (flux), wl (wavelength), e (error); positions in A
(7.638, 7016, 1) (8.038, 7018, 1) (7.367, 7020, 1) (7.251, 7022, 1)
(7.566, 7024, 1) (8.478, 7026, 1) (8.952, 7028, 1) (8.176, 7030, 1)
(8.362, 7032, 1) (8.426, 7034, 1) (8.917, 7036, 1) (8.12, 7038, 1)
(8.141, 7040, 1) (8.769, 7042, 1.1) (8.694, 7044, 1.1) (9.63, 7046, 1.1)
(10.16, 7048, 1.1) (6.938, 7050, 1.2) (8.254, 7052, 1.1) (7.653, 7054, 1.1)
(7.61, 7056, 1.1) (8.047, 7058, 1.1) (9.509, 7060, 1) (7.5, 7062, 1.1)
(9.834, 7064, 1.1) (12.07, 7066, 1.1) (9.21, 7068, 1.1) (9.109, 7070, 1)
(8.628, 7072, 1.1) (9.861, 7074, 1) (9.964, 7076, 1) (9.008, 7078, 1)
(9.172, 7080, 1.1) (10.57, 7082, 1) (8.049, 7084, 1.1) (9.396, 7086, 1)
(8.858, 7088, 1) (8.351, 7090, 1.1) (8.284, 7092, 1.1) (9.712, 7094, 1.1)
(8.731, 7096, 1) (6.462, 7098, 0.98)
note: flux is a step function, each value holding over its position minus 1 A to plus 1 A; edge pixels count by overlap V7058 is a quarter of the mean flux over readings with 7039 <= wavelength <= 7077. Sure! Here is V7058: 2.23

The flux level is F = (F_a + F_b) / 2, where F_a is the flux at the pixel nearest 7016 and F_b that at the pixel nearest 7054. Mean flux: 7.6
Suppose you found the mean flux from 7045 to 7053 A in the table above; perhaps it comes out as 8.75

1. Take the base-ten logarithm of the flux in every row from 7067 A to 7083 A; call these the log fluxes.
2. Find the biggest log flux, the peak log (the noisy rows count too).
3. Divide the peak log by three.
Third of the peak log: 0.341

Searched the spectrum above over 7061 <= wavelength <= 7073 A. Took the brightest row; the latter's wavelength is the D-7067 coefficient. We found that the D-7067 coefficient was 7066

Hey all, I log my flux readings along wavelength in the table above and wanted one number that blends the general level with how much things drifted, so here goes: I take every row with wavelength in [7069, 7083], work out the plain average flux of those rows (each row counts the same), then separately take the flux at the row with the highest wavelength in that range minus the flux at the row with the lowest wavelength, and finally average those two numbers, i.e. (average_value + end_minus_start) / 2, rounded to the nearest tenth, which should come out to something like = 5.5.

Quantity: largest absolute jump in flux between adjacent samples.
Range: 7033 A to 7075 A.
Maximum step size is 3.2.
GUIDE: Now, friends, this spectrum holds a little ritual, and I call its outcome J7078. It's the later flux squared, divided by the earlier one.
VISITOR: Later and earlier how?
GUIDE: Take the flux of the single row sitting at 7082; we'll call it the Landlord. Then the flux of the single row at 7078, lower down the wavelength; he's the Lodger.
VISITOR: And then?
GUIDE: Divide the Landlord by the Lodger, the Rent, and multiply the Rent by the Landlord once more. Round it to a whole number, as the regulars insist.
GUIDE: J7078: 12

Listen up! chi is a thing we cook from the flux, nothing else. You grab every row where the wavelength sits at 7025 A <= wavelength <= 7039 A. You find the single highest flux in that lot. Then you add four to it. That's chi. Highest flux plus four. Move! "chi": 13.0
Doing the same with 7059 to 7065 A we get 13.8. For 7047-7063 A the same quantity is 14.2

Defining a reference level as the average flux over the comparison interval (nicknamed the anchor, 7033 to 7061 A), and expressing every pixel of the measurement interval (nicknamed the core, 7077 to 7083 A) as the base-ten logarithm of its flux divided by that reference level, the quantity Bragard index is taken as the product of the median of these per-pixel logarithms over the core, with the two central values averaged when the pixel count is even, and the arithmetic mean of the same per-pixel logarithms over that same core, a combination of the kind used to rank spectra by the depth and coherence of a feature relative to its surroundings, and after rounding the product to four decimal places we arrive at 0.0017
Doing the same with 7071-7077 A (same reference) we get 0.0031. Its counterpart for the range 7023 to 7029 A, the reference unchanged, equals 0.0000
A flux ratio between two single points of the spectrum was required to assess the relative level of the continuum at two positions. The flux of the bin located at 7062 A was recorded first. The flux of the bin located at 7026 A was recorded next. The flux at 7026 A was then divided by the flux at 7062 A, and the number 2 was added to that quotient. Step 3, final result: 3.13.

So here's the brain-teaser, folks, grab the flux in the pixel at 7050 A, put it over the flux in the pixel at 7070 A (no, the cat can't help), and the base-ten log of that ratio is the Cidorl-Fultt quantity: -0.12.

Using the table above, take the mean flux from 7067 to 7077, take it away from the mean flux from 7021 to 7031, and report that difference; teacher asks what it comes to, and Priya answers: -1.3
